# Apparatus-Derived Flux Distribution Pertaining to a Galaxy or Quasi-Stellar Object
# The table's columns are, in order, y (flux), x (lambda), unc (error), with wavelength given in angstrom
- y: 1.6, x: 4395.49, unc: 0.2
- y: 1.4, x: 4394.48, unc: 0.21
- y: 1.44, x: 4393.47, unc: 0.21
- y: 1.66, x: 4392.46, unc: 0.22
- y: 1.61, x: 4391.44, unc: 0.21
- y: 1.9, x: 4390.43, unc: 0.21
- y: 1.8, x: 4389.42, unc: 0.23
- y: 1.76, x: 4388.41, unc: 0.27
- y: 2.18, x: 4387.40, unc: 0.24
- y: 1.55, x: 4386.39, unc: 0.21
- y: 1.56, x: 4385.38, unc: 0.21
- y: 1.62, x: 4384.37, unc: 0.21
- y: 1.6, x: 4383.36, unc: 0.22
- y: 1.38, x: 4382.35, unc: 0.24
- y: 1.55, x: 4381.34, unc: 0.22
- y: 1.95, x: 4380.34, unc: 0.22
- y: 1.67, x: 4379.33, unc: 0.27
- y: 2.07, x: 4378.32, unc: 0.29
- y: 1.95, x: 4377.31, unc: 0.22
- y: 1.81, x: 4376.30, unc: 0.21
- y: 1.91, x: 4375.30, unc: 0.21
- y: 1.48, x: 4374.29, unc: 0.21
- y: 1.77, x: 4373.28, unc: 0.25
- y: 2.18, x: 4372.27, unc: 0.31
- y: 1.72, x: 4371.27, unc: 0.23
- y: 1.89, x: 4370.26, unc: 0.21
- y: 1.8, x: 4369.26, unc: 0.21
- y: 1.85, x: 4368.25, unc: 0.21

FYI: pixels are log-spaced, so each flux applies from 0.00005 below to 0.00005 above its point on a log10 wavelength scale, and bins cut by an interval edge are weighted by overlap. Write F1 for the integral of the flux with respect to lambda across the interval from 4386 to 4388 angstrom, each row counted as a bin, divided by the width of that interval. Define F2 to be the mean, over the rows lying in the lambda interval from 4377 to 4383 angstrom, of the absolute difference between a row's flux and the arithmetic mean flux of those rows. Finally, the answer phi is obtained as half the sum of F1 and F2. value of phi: 1.05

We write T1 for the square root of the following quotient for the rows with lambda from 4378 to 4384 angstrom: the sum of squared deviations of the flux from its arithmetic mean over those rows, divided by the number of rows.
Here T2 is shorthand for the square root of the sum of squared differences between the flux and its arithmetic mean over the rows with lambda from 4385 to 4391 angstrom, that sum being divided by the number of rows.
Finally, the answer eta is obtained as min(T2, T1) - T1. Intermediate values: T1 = 0.24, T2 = 0.214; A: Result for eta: -0.022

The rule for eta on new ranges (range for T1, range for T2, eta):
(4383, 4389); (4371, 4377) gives -0.010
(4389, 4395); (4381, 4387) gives -0.101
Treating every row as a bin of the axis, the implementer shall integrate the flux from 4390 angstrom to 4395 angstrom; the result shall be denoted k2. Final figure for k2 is 8.0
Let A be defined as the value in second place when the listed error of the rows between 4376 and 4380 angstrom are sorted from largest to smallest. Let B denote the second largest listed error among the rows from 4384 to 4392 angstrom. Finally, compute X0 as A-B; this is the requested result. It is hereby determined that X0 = 0.030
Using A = 0.270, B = 0.240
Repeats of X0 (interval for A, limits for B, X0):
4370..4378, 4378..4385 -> -0.020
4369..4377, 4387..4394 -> 0.010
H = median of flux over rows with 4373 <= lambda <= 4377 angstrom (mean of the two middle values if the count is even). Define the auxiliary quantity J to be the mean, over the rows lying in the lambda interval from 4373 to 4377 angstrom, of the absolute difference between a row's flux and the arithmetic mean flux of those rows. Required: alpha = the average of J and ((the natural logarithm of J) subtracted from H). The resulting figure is 1.98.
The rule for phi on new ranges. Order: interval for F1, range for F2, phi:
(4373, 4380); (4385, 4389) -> 1.01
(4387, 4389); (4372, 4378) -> 1.06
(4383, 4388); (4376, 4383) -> 0.95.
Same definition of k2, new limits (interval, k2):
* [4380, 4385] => 8.0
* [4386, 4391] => 9.2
